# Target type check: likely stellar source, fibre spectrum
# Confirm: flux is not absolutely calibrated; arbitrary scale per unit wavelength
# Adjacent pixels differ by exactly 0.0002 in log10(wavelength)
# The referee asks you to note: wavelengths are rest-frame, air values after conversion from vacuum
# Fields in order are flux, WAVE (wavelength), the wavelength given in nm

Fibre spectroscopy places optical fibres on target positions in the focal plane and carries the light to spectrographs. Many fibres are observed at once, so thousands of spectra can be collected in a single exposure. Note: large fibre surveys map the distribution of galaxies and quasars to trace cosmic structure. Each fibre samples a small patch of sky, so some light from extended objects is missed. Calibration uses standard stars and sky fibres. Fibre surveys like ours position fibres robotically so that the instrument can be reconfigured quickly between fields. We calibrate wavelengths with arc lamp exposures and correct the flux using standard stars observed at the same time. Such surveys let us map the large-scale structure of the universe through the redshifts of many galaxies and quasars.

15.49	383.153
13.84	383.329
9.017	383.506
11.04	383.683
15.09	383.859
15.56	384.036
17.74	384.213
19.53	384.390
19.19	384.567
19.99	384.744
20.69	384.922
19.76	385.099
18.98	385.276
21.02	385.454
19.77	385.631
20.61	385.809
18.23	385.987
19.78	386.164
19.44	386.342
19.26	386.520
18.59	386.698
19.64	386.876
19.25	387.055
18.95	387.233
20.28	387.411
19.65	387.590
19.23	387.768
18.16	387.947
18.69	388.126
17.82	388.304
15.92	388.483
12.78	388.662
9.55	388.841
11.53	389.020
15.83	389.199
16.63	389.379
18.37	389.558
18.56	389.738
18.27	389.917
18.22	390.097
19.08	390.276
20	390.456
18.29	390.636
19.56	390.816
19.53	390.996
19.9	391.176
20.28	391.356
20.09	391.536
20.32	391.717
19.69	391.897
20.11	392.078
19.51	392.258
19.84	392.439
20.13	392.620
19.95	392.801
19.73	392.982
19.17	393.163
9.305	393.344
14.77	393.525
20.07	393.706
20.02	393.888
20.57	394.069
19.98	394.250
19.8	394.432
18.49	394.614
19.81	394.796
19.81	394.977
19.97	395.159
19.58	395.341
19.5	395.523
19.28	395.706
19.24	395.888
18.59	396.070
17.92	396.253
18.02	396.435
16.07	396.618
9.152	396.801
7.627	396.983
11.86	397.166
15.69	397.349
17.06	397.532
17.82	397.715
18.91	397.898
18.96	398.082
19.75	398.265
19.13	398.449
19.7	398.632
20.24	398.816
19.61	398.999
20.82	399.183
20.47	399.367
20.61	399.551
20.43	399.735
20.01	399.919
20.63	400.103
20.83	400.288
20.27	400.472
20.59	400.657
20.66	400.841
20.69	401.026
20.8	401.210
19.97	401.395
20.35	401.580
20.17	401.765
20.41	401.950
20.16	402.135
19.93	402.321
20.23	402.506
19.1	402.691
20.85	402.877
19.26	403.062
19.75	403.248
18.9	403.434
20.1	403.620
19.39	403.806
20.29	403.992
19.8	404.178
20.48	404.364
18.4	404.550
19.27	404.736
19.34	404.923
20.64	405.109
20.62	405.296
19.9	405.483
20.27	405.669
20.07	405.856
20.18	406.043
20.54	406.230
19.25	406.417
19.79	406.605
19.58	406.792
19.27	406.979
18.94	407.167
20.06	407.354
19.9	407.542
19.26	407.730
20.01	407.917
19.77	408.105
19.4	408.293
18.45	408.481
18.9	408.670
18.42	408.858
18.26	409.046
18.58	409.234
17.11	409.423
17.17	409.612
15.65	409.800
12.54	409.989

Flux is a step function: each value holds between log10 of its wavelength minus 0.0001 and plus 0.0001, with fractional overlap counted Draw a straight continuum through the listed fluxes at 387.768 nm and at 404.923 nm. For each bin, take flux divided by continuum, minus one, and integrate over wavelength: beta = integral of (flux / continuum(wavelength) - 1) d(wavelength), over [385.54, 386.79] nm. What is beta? 0.011 nm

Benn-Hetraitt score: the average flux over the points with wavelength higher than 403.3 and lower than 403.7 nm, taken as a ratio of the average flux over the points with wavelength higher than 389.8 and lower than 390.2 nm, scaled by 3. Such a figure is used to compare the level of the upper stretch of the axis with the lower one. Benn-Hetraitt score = 3.2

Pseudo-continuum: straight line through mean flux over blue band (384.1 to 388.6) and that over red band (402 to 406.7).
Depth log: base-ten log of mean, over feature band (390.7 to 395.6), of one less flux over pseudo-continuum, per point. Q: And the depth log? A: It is -2.0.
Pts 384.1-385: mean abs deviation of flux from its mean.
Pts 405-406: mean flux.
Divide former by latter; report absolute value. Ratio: 0.038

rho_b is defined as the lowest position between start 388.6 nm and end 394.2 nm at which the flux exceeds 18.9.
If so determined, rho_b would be 390.276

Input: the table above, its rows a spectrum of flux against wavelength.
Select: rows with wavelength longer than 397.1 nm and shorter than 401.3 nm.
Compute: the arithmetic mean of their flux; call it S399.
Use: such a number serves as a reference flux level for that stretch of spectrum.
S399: 19.4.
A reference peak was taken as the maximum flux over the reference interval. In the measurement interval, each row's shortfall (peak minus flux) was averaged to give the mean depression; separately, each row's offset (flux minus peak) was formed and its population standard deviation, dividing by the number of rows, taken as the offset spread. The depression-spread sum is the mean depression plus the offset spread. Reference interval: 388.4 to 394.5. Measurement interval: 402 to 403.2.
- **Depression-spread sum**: 1.2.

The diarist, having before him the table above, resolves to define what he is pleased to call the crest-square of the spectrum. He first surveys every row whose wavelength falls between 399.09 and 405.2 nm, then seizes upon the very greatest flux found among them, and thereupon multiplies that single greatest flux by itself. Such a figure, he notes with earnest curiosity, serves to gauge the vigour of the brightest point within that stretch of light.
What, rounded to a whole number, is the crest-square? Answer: 435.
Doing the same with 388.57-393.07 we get 413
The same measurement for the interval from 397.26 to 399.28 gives 433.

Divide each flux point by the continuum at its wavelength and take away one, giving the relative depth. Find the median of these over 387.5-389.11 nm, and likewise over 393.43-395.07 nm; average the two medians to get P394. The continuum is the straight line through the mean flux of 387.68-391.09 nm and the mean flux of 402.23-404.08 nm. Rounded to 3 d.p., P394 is 0.072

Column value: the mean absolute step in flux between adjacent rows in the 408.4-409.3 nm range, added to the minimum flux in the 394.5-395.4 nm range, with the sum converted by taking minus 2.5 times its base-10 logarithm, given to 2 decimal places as -3.19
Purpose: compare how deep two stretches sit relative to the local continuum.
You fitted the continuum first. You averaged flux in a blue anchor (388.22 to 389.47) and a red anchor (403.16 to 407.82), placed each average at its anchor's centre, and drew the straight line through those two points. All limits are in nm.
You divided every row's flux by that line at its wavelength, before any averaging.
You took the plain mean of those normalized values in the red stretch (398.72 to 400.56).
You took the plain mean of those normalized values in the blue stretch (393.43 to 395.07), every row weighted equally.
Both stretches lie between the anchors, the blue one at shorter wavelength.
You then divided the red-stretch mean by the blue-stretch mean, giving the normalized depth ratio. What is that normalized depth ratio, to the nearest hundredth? 0.95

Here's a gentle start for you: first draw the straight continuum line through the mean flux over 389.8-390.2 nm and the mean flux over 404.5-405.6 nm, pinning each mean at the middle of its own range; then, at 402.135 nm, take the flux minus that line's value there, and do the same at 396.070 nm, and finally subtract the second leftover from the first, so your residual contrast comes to 1.0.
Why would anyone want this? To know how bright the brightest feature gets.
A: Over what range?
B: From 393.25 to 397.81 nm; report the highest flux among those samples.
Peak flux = 20.57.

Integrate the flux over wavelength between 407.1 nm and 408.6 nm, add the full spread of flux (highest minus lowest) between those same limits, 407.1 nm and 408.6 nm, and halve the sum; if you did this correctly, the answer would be 15.4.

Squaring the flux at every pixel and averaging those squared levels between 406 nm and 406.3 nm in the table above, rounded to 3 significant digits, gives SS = 415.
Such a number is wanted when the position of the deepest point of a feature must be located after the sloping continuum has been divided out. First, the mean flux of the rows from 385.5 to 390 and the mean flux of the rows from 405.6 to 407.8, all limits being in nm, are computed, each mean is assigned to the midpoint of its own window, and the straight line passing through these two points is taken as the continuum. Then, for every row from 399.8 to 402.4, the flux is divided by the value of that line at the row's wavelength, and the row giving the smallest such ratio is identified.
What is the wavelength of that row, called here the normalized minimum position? 402.321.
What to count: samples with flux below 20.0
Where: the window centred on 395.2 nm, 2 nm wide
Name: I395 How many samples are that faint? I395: 11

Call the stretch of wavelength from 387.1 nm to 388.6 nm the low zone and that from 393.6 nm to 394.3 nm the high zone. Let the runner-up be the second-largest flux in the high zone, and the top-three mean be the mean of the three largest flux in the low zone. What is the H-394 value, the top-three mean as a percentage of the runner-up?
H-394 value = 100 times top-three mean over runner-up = 98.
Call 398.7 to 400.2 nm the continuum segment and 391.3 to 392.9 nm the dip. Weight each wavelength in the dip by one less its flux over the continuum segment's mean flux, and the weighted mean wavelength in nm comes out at 392.21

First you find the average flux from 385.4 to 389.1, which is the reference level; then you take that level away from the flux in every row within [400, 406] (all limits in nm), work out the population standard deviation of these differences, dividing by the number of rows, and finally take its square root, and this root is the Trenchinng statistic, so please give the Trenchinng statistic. 0.78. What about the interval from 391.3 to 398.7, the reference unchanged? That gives 1.78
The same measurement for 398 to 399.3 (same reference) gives 0.77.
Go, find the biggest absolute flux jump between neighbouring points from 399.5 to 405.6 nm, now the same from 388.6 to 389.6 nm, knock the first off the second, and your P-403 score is 2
